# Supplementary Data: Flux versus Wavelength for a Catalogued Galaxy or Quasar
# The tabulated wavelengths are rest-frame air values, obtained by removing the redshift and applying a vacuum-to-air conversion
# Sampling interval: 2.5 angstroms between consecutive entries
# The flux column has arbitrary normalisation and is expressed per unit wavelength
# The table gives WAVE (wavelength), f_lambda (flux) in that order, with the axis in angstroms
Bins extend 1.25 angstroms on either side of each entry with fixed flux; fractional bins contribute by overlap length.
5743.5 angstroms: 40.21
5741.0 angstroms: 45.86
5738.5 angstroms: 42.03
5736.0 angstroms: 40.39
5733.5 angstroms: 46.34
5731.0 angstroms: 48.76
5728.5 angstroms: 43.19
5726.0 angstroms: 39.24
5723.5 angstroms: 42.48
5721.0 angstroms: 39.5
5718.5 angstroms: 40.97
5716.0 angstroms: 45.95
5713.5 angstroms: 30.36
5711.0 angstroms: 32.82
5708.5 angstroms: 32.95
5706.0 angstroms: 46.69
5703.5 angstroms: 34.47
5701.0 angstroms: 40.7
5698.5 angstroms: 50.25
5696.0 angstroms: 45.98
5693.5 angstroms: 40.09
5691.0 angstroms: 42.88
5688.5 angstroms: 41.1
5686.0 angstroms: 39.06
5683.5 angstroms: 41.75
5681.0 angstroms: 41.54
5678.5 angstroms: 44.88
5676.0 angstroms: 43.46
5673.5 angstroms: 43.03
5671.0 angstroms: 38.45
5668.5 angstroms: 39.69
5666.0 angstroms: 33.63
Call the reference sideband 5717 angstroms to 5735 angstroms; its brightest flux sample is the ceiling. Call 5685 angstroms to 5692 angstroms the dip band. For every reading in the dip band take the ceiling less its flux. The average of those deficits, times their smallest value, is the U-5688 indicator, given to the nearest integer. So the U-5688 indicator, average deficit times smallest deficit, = 46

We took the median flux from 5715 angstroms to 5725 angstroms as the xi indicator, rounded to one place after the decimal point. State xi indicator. 41.7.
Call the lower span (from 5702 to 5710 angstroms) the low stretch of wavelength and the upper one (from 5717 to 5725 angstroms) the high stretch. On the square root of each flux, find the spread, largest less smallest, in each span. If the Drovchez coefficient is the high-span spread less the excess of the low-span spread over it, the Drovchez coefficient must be -0.6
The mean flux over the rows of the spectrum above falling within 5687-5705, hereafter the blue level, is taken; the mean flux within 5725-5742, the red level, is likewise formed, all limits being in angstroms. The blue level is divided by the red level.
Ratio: 0.966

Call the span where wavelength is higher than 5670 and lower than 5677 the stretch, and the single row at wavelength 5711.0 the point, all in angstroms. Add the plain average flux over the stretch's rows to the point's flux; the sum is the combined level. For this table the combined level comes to 74.5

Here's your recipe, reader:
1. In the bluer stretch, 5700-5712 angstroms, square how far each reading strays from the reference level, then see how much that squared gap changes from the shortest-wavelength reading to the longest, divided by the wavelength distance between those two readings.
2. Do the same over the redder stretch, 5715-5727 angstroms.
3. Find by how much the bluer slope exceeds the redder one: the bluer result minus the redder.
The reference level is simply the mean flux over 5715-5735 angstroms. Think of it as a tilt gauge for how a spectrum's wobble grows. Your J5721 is 9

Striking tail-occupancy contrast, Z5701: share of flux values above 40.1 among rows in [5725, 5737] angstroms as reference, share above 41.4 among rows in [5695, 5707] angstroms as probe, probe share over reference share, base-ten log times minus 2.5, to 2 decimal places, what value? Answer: 0.31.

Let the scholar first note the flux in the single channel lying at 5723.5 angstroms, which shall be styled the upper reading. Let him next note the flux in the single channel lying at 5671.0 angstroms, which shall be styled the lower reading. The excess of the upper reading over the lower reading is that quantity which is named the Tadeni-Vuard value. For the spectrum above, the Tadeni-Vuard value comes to 4.0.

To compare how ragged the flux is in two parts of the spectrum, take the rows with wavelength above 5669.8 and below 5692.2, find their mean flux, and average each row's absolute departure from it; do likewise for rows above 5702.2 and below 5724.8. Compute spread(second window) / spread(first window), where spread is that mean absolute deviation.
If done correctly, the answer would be 3.3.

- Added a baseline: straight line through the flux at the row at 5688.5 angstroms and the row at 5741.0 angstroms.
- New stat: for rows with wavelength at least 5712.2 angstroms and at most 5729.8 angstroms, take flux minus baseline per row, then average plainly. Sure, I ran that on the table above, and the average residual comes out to -3.8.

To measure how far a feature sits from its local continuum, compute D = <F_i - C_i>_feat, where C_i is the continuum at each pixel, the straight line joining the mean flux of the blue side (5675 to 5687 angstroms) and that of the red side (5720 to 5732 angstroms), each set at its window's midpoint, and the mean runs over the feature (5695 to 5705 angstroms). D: 0.5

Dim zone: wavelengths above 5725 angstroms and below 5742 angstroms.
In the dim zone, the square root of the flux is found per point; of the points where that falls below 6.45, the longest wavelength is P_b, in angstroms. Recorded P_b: 5736.0 angstroms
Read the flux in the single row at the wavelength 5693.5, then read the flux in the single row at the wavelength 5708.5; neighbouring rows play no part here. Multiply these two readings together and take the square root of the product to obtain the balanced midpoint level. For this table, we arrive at 36.3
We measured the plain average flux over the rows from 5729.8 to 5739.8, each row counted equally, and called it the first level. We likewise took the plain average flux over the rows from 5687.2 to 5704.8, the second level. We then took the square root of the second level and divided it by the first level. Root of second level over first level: 0.146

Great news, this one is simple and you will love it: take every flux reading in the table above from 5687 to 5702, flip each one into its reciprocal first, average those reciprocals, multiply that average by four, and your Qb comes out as 0.093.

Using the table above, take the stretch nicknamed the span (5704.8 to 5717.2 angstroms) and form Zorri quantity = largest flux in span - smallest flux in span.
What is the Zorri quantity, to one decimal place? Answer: 16.3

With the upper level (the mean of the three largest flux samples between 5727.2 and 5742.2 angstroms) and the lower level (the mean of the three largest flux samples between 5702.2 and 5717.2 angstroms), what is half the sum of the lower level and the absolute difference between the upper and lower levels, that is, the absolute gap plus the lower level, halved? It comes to 23.5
